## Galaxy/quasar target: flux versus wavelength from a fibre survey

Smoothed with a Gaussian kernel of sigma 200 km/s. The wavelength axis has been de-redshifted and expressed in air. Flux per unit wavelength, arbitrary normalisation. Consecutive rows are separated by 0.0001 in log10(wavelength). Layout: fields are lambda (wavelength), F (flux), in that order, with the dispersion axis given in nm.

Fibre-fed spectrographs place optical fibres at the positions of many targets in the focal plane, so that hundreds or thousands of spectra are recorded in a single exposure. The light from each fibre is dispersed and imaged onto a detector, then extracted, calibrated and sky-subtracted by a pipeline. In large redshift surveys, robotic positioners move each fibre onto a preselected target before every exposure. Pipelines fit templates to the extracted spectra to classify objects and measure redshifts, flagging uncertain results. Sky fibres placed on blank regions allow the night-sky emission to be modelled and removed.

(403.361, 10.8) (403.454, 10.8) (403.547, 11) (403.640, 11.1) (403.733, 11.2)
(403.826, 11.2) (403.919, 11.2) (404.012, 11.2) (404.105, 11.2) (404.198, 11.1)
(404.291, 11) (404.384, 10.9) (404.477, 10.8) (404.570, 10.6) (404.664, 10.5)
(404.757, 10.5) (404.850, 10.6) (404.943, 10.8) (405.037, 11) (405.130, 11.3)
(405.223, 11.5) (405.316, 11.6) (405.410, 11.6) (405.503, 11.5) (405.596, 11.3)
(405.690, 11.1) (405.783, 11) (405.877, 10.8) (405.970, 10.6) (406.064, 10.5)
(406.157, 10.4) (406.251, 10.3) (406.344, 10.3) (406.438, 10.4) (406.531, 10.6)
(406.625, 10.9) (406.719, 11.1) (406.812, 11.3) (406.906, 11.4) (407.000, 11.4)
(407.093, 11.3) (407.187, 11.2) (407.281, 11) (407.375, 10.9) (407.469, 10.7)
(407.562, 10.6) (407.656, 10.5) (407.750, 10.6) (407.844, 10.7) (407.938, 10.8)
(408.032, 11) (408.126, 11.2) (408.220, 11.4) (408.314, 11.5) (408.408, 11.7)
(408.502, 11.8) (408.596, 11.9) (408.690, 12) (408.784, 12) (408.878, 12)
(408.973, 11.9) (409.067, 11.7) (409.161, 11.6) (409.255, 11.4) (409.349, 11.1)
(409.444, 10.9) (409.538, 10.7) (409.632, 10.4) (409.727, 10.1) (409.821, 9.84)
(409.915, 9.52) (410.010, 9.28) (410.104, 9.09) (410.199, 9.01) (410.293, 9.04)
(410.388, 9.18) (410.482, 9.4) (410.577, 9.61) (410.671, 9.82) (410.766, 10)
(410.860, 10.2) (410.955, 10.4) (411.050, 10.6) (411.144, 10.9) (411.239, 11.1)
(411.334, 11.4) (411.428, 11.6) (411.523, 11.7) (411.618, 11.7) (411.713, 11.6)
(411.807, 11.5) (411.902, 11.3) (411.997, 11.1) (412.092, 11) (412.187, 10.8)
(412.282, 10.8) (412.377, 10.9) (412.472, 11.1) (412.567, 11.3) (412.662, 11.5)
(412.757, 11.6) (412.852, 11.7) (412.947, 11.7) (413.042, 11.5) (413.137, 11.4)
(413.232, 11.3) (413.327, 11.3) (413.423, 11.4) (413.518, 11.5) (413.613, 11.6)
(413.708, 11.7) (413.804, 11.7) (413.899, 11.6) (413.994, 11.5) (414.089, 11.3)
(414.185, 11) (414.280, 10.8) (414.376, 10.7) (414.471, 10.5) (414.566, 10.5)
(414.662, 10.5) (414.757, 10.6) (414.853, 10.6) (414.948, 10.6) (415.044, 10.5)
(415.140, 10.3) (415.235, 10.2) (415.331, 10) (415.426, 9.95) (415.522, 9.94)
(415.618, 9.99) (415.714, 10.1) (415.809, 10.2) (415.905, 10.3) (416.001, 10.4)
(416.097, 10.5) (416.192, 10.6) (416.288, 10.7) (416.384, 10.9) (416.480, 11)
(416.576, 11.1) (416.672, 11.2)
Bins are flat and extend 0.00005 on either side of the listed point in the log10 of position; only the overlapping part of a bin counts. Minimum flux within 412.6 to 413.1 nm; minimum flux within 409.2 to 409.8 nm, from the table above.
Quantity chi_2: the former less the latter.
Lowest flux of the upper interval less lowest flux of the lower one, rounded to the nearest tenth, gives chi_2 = 1.4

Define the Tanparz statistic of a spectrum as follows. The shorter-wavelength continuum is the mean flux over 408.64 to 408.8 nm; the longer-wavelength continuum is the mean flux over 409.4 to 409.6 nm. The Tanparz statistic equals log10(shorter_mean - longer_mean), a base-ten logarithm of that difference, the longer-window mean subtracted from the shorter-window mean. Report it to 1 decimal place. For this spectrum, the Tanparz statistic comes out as 0.1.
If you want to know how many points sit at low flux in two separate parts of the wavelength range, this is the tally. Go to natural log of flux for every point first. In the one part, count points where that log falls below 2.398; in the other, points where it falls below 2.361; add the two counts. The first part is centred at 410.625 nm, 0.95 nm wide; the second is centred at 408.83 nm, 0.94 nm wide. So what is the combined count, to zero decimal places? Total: 10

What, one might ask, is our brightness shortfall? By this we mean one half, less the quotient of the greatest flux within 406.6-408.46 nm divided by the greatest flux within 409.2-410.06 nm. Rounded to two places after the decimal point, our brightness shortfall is -0.53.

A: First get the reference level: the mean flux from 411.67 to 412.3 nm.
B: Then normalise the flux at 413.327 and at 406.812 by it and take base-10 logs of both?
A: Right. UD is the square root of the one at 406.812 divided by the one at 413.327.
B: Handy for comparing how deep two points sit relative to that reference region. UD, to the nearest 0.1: 1.0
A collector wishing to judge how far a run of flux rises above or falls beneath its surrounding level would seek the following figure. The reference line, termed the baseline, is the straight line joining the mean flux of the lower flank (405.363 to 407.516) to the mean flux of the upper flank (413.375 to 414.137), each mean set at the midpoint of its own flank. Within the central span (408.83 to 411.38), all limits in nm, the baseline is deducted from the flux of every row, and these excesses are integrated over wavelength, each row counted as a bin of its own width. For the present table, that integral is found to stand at -2.2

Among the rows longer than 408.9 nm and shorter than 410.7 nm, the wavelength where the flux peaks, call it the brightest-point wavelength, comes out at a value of 408.973 nm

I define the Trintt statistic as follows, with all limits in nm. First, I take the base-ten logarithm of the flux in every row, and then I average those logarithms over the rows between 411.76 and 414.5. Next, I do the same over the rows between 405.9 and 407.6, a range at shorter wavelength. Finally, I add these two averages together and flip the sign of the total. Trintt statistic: -2.09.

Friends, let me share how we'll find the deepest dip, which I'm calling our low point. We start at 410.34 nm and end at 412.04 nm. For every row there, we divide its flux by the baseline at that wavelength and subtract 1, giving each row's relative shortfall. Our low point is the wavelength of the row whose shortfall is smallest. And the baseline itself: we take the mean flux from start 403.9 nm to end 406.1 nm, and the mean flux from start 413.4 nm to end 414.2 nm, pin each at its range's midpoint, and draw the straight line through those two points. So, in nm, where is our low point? 410.388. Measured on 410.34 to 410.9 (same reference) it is 410.388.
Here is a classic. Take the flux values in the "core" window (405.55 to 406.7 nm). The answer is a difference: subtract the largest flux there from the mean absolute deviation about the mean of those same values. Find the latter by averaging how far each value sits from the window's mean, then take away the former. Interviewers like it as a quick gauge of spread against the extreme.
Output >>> -11.0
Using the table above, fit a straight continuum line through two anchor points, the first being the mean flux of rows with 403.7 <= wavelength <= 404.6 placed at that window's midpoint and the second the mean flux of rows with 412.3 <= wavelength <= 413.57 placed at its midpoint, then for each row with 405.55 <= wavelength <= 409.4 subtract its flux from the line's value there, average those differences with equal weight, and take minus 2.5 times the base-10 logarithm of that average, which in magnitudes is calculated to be 3.1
